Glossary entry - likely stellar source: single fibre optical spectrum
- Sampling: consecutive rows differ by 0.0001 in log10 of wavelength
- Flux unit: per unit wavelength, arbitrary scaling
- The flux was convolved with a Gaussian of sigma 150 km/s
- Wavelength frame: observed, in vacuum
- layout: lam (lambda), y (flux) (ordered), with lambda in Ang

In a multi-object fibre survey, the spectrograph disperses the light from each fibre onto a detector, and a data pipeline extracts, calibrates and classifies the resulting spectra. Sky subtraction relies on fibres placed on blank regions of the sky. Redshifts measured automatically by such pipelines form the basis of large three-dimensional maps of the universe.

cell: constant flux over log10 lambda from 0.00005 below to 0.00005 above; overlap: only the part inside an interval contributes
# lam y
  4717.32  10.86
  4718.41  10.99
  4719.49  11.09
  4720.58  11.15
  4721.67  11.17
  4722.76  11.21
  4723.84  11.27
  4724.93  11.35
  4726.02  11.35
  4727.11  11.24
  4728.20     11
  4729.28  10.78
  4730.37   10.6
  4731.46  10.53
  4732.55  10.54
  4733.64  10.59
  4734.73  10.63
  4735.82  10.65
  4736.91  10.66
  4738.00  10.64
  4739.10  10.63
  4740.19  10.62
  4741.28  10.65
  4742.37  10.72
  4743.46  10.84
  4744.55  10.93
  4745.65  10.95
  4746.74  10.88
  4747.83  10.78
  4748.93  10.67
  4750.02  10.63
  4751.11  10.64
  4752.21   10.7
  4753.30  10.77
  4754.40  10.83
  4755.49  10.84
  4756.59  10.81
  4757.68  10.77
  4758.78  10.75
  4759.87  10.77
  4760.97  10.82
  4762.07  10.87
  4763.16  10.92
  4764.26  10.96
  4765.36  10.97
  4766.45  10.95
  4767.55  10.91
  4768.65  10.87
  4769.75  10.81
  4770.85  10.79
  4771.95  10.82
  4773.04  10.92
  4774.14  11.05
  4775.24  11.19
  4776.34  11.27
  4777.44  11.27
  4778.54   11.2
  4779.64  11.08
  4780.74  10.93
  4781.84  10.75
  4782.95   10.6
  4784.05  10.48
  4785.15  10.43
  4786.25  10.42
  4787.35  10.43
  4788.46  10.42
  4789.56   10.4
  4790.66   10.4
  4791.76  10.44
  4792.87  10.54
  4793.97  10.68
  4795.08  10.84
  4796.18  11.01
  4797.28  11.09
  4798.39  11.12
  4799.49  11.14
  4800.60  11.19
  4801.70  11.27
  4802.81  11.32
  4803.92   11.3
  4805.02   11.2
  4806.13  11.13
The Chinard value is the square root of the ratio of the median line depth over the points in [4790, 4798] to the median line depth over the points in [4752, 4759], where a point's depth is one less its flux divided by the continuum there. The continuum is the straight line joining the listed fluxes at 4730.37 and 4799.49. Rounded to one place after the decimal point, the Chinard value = 6.7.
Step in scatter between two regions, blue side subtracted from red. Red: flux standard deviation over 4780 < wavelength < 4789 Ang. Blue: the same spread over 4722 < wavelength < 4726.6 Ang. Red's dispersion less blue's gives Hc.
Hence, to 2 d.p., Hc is 0.12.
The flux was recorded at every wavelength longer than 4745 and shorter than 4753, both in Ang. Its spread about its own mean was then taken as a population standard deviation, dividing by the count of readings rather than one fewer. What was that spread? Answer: 0.12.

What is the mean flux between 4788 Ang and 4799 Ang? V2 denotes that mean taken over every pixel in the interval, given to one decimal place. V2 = 10.7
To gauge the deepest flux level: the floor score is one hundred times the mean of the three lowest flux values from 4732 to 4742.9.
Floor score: 1058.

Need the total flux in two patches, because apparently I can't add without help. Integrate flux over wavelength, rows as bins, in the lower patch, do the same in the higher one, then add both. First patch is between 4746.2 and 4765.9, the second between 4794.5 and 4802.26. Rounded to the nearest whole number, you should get 299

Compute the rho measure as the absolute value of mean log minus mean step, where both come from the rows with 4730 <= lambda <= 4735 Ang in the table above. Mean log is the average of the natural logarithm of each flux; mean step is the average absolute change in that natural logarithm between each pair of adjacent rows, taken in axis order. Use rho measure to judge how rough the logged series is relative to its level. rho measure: 2.35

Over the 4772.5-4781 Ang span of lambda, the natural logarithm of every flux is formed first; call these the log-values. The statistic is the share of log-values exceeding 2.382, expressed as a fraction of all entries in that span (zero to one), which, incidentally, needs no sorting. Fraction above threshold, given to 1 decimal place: 1.0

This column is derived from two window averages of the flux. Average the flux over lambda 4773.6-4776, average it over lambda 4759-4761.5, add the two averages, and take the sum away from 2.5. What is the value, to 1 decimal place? -19.4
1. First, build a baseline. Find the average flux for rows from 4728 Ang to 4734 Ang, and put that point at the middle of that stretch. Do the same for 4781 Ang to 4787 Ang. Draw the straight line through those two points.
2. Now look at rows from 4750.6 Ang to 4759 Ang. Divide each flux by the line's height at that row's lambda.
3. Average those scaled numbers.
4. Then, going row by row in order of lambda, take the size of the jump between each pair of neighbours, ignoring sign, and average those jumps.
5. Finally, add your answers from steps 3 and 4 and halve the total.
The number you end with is 0.509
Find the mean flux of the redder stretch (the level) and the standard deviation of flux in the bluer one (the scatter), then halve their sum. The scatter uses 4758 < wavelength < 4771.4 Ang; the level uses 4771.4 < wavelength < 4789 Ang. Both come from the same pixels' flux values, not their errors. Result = 5.45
